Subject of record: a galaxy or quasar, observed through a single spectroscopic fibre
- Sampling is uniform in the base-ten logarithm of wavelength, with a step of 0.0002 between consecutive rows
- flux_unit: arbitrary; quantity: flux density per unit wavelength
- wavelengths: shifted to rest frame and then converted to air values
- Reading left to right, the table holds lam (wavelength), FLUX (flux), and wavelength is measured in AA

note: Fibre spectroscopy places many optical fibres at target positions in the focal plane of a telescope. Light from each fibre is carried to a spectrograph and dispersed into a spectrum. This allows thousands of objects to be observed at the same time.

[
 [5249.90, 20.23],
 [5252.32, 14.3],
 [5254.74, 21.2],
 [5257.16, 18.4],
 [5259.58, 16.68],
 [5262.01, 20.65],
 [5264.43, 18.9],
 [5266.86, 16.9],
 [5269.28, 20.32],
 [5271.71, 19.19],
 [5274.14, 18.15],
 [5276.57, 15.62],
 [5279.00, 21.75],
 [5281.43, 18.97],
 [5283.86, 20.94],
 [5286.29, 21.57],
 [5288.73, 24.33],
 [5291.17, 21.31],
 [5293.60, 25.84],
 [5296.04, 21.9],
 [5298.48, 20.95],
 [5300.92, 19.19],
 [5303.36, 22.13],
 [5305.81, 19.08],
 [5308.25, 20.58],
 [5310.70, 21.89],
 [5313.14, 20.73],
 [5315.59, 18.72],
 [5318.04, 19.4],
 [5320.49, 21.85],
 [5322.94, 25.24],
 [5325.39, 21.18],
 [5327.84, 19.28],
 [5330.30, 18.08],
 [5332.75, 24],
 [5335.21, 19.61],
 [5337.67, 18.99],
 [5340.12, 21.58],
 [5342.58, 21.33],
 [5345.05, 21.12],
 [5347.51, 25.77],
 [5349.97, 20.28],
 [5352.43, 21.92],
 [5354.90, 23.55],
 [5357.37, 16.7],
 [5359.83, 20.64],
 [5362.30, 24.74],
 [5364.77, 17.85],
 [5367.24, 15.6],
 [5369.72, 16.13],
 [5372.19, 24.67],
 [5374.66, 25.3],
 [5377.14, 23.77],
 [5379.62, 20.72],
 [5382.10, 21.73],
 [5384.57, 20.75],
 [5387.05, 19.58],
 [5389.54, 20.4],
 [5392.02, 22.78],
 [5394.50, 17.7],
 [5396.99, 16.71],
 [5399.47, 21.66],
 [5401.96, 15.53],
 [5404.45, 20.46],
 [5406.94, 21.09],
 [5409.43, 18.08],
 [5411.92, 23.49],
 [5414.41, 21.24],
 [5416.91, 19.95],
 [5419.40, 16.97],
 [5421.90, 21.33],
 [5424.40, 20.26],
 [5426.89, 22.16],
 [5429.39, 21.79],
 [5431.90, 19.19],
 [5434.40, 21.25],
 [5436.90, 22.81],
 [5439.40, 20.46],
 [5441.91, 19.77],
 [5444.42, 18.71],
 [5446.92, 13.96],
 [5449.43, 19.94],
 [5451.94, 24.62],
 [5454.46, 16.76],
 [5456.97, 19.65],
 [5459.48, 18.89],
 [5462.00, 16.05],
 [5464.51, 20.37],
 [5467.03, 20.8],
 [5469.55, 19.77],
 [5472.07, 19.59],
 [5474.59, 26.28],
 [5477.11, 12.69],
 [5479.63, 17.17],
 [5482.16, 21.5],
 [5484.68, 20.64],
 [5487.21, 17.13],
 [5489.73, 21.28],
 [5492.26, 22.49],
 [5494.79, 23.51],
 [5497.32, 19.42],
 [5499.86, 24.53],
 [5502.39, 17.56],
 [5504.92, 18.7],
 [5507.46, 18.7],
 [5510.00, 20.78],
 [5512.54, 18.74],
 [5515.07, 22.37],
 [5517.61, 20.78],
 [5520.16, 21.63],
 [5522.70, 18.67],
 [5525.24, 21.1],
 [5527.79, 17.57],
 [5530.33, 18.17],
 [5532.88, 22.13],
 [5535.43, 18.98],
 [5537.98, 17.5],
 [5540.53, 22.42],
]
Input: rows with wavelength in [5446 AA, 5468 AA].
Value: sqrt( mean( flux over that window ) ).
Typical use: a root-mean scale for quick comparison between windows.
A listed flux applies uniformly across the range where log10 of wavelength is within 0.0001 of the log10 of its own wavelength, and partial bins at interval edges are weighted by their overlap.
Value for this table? 4.36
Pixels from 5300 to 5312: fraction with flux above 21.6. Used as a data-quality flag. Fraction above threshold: 0.40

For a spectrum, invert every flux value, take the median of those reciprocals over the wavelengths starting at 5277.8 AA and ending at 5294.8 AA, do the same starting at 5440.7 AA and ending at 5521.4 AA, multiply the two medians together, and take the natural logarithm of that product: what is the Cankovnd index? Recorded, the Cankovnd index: -6.06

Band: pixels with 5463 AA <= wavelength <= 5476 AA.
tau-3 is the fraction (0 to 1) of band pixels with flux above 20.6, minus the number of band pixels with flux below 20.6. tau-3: -2.6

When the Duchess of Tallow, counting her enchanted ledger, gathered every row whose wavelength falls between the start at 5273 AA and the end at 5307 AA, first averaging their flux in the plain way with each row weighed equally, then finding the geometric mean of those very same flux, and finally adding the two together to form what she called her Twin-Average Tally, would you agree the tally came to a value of 41.5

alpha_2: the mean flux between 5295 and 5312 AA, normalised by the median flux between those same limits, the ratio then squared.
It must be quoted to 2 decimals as 0.99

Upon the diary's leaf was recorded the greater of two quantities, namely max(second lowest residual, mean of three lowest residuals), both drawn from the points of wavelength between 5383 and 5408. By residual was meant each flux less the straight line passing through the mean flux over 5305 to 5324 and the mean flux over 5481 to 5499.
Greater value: -4.2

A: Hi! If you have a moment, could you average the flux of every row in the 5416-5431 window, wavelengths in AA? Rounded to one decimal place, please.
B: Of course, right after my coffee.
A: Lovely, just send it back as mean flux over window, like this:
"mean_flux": 20.4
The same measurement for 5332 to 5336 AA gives 21.8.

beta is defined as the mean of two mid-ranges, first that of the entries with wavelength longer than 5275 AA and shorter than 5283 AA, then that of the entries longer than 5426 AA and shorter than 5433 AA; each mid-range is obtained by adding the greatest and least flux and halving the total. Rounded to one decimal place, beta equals 19.7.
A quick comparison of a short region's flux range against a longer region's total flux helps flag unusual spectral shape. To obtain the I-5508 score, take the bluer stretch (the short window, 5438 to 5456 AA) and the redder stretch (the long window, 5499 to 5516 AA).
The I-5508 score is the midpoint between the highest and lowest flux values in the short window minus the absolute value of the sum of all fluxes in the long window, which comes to -122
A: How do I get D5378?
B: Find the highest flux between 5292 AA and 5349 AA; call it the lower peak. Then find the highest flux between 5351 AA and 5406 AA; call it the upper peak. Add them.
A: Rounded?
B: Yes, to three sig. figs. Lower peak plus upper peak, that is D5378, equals 51.1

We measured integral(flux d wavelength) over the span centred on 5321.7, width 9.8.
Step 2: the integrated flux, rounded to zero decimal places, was 215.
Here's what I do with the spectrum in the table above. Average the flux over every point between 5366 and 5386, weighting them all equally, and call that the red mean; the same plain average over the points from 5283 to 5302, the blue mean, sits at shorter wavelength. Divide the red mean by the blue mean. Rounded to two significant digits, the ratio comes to 0.96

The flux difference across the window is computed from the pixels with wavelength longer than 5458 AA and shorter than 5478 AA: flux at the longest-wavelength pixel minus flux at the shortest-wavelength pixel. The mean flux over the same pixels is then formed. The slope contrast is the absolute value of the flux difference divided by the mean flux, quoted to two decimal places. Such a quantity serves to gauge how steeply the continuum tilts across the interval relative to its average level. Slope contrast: 0.32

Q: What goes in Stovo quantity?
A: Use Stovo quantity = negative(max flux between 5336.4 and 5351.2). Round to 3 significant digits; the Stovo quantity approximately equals -25.8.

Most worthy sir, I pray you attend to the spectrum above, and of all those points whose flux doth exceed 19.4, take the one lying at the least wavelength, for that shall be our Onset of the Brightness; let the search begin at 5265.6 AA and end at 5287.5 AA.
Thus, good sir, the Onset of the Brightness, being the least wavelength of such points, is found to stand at 5269.28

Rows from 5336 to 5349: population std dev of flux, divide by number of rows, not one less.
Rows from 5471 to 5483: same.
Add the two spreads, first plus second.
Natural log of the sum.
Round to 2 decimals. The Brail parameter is 1.91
